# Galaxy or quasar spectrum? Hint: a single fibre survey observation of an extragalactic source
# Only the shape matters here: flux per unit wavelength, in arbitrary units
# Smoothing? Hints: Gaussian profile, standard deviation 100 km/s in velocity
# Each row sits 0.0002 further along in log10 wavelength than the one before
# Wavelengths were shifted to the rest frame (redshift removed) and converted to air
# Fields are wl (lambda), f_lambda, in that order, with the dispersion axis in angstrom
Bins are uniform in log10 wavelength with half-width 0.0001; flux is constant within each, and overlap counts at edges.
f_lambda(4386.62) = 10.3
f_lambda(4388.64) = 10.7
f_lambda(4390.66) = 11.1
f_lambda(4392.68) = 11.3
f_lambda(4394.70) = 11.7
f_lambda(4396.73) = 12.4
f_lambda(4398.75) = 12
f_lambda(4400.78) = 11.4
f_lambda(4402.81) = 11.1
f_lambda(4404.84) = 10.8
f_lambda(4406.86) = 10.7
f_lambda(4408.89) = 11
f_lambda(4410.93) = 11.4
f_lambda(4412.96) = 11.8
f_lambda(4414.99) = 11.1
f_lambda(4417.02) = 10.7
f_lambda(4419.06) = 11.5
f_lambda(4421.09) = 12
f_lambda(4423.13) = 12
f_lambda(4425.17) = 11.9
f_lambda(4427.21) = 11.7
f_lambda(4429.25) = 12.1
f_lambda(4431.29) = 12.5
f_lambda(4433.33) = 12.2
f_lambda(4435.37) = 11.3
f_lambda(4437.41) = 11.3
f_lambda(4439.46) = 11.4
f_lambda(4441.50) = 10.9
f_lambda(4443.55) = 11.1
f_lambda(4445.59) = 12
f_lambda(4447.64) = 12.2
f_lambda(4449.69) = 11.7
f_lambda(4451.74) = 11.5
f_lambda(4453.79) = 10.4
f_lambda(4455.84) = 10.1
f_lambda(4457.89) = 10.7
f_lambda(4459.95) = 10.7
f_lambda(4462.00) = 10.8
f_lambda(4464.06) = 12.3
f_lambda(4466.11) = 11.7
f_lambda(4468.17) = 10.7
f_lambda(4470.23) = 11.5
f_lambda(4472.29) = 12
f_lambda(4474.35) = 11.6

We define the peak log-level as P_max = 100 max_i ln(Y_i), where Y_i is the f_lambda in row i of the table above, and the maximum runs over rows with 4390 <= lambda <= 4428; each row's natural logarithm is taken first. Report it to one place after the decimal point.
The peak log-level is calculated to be 251.8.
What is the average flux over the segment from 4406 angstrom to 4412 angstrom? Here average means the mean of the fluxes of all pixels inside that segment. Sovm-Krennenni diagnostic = 11.0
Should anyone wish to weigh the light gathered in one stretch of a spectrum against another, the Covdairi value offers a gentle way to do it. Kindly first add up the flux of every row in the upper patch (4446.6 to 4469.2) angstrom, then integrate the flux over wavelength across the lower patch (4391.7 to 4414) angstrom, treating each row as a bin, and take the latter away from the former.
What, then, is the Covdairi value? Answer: -132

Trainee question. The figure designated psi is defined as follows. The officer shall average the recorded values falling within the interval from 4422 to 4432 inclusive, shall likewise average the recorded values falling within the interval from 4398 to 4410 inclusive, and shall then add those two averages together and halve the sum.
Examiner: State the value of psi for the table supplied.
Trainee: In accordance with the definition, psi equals 11.6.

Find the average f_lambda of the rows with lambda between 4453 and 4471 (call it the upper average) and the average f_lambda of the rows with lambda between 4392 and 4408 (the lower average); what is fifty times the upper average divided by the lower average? 48.1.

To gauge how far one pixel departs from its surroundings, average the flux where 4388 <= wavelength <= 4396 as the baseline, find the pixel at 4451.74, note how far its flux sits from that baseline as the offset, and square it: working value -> 0.1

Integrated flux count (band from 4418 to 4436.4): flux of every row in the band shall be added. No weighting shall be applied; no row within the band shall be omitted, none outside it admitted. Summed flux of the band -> 107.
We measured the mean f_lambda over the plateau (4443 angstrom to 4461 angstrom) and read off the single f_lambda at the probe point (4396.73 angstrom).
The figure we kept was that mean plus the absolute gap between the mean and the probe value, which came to 12.4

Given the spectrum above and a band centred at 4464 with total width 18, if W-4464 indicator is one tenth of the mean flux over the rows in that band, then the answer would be 1.12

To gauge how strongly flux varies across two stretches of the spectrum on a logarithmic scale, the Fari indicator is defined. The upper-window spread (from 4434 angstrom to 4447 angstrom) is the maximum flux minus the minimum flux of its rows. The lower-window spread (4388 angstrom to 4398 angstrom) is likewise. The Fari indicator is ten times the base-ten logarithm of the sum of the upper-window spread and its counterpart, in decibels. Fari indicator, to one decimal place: 4.5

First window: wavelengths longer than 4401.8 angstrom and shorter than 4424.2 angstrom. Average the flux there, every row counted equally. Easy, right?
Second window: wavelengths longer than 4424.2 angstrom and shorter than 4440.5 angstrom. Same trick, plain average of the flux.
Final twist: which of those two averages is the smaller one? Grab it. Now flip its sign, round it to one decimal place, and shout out -11.3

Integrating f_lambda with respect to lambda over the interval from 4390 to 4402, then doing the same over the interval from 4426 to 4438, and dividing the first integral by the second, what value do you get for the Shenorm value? 0.98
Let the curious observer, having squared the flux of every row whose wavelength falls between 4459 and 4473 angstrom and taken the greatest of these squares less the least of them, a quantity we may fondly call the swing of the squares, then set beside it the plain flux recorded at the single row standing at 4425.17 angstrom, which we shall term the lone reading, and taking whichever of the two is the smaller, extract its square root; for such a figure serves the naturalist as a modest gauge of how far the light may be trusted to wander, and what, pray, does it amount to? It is 3.45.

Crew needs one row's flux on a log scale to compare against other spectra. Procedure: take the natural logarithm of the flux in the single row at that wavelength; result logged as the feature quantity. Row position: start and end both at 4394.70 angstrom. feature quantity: 2.46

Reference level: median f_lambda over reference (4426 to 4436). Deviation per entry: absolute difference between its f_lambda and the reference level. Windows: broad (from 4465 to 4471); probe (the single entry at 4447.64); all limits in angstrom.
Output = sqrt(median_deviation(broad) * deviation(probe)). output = 0.24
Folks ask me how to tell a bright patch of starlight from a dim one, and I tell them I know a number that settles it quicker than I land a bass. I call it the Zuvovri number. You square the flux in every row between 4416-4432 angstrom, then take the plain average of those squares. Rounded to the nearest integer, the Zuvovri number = 139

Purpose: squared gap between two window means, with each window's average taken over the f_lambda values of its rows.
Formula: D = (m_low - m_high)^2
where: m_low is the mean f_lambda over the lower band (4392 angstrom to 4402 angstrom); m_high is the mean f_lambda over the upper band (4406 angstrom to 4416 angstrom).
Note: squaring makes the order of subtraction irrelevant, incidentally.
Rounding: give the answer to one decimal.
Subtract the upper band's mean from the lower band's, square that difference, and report 0.3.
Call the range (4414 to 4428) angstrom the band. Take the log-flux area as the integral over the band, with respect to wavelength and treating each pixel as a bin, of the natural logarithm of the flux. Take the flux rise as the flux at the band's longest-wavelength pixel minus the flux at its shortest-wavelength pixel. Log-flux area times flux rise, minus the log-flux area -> -14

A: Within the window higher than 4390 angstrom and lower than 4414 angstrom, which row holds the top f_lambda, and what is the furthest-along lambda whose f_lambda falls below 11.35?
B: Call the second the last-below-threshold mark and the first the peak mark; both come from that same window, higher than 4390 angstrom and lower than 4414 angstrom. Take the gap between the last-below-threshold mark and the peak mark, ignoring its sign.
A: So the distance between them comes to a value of 12.2 angstrom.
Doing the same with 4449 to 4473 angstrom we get 4.1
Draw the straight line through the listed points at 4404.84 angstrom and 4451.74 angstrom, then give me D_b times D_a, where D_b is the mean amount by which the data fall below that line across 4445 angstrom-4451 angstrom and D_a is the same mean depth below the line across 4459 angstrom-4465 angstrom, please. -0.20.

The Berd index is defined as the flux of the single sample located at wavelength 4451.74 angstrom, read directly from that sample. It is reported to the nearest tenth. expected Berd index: 11.5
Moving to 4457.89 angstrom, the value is 10.7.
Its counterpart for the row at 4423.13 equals 12.0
